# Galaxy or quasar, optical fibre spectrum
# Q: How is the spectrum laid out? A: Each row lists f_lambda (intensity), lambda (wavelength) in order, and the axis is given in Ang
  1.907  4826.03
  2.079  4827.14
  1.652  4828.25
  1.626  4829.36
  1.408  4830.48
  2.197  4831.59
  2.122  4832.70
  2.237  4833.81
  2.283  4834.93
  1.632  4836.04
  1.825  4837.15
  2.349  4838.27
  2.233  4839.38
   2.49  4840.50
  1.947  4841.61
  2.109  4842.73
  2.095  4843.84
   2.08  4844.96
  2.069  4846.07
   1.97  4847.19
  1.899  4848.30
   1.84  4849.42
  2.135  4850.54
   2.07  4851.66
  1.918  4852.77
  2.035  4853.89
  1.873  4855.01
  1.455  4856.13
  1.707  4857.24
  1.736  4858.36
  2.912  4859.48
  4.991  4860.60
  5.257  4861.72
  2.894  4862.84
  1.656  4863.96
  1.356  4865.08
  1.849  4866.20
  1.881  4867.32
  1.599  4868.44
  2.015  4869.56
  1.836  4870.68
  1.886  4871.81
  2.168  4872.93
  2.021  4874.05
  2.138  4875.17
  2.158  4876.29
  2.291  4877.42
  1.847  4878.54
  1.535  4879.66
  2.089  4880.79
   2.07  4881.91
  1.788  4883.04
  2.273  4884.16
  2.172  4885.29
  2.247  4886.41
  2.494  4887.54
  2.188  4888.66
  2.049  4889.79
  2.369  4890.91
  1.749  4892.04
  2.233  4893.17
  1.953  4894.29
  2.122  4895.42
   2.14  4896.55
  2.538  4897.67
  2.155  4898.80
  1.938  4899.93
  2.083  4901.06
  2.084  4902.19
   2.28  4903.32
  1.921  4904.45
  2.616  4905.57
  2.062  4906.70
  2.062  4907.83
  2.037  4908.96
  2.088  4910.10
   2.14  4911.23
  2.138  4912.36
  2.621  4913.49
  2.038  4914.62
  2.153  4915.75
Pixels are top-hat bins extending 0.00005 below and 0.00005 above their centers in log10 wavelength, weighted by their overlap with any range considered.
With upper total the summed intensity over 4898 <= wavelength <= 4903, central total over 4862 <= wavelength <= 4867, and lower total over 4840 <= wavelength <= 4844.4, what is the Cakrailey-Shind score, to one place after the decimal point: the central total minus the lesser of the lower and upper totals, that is -0.5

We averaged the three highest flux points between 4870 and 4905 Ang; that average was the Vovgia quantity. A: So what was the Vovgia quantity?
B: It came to 2.47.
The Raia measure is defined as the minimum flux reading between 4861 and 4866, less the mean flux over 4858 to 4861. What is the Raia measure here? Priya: -1.9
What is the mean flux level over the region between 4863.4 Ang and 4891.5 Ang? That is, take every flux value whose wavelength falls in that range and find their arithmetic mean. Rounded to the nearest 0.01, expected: 2.00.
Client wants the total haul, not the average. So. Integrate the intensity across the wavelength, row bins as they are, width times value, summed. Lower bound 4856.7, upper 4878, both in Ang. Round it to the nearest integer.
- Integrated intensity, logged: 50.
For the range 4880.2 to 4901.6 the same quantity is 46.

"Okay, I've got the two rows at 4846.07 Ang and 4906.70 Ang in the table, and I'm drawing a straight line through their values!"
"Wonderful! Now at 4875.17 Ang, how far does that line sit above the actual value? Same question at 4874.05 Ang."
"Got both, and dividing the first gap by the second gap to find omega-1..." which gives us -1.6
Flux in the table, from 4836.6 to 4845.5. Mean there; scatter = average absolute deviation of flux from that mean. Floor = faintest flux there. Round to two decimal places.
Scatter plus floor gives 1.99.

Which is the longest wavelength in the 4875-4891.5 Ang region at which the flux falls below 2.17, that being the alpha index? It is 4889.79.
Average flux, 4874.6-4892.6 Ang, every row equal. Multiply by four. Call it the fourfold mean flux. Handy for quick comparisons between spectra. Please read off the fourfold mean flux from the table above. 8.4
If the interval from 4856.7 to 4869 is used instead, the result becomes 10.1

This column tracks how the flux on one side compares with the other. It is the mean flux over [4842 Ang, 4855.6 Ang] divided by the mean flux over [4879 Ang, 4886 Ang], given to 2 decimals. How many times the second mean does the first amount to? 1.01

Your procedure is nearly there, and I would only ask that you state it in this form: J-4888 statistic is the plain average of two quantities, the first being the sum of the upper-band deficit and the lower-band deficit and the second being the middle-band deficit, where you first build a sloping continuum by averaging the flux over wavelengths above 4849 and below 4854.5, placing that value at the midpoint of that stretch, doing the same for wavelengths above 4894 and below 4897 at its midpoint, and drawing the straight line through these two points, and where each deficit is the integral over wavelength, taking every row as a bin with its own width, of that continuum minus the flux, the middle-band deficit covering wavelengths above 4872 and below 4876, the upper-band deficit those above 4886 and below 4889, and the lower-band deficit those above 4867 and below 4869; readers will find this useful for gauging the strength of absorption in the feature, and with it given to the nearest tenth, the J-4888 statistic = -0.2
